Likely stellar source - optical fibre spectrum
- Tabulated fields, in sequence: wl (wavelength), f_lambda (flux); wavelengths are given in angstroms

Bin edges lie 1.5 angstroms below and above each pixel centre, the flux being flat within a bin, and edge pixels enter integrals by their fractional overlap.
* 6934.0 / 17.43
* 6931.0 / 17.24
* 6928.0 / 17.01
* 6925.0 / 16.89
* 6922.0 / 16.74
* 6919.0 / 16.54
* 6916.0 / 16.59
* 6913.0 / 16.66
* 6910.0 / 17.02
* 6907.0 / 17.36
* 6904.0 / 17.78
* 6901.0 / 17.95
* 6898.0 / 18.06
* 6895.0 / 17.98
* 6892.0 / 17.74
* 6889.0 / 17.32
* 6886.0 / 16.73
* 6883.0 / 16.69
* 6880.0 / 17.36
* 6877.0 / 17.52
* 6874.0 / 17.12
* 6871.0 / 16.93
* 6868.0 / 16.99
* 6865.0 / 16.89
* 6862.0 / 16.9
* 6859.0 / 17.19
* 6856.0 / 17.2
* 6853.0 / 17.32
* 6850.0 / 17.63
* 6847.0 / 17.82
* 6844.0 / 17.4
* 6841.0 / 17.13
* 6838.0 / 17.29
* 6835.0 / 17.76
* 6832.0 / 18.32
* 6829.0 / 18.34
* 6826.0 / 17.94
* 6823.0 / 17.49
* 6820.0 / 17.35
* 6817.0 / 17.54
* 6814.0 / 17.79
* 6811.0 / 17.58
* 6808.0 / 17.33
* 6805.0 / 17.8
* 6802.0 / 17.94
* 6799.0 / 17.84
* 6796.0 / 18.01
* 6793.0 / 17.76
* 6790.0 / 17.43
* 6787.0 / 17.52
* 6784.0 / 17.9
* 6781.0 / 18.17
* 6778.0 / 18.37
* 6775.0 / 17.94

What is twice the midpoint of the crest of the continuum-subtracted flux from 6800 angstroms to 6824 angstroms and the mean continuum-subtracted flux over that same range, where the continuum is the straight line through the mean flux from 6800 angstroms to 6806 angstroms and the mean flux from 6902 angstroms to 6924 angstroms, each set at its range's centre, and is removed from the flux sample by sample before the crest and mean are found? -0.13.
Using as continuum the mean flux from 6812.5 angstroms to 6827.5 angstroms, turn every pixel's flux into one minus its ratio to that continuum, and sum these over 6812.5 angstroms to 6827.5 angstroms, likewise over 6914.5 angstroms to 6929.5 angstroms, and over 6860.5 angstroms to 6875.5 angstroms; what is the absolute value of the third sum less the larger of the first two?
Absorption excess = 0.06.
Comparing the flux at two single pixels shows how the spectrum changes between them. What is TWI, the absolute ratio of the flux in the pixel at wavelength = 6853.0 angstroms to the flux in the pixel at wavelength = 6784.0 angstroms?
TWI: 0.968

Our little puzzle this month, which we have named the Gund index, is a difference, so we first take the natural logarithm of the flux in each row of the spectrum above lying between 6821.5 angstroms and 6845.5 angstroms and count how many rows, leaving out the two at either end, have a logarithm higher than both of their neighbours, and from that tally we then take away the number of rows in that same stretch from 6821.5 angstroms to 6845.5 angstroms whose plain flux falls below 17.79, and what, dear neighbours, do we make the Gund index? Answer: -4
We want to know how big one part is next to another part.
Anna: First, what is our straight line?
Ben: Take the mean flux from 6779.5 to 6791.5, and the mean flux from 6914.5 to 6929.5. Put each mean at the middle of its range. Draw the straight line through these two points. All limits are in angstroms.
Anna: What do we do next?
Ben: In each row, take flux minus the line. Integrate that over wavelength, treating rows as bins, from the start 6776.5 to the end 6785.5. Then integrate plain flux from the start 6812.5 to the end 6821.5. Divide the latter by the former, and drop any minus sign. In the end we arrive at 49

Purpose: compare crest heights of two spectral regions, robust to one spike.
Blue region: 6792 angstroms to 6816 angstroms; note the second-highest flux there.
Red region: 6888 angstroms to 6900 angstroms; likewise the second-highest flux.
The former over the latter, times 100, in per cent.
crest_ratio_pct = 99.8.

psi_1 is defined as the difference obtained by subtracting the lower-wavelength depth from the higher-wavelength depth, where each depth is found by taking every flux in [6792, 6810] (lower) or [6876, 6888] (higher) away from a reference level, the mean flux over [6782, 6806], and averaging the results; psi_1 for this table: 0.7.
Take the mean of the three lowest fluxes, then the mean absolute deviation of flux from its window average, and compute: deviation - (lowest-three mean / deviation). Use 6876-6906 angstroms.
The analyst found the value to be -43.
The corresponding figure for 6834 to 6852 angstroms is -74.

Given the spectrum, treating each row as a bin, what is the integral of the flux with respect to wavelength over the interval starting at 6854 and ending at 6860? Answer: 103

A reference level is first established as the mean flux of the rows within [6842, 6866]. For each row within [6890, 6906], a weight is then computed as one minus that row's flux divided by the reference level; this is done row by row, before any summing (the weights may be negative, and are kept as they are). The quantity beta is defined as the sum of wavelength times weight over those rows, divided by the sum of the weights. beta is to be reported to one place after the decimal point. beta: 6898.0 angstroms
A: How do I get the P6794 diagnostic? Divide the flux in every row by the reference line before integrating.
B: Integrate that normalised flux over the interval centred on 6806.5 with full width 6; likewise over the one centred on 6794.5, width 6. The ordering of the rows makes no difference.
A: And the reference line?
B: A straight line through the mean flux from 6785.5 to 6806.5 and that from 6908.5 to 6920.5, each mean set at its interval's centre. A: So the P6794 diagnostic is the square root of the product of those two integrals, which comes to 6.0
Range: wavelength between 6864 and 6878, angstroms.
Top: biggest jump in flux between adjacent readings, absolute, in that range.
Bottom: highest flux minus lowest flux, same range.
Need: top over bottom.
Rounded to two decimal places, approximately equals 0.63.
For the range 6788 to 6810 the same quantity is 0.69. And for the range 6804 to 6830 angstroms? 0.47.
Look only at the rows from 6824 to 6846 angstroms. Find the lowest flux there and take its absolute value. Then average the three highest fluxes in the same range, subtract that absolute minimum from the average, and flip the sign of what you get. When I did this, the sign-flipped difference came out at -1.1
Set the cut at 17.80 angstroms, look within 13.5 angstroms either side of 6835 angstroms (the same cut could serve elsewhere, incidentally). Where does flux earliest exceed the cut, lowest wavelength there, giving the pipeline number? 6826.0 angstroms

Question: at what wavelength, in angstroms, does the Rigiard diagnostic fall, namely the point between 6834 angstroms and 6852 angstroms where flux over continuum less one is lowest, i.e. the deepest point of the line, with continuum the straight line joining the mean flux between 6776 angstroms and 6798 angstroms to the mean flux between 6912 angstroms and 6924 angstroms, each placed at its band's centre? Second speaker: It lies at 6841.0 angstroms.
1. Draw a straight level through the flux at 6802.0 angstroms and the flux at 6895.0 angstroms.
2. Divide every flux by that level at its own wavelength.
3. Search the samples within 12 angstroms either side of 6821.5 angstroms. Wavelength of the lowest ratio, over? 6820.0 angstroms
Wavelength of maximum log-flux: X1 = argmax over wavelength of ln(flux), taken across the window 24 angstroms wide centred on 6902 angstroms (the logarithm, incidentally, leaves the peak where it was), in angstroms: 6898.0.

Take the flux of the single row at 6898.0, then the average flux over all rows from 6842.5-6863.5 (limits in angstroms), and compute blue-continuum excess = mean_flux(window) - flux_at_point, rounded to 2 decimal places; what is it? -0.71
